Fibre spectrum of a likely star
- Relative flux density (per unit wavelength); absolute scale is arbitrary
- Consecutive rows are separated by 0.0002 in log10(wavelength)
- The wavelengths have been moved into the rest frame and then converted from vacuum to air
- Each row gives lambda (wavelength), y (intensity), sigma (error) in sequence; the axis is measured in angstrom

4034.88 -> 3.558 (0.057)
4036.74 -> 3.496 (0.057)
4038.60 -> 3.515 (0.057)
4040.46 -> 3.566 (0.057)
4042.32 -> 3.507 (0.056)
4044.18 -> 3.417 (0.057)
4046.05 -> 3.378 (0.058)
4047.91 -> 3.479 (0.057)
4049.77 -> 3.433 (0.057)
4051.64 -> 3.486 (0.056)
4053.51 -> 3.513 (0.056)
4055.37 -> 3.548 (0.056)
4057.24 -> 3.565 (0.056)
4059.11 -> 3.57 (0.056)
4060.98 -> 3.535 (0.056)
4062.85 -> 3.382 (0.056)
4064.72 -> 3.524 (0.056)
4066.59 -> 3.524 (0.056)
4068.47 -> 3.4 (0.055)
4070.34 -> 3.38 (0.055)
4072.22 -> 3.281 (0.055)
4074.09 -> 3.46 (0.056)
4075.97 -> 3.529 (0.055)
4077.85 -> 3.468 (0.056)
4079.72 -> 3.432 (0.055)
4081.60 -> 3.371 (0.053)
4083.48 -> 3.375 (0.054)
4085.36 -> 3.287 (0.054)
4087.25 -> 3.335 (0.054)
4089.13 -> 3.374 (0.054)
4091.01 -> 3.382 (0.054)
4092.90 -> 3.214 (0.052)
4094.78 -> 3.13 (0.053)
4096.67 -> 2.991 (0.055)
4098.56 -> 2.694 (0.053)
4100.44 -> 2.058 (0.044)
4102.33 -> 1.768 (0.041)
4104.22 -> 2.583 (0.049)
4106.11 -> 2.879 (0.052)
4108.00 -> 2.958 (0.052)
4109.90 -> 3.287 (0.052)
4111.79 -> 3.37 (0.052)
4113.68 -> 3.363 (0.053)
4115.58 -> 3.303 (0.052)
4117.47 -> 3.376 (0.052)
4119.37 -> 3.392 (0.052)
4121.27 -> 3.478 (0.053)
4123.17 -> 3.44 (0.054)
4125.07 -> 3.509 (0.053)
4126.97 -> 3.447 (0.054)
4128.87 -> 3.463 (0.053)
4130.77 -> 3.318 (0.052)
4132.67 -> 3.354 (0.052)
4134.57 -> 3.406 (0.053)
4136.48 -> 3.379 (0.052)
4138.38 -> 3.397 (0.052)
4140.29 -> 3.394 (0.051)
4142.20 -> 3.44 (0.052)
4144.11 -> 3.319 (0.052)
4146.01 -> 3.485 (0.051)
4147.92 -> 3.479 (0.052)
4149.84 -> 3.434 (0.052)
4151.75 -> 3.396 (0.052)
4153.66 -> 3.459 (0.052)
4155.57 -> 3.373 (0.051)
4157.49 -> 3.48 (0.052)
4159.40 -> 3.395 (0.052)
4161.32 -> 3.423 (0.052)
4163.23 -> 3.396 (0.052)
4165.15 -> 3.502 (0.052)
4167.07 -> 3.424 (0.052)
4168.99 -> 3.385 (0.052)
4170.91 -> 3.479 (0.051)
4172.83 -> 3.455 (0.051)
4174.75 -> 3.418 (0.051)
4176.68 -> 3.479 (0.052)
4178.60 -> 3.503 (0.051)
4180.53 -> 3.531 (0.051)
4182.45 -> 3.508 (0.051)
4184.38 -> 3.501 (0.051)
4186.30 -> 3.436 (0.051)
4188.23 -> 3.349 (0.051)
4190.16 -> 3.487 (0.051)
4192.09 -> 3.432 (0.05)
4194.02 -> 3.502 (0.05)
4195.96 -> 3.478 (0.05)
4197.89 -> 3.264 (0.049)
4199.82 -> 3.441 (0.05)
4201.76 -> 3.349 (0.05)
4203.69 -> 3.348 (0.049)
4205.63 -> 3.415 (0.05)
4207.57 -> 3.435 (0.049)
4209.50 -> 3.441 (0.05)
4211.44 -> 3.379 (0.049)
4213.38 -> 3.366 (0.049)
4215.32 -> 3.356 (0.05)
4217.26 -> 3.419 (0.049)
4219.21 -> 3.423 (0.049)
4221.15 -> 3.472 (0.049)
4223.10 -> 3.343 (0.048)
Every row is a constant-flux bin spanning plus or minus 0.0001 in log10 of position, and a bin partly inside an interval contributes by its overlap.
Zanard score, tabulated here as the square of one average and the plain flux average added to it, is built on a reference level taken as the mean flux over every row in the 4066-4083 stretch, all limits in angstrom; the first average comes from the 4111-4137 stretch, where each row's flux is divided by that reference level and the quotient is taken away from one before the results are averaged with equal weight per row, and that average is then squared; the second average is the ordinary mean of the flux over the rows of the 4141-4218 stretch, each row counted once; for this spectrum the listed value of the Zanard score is 3.43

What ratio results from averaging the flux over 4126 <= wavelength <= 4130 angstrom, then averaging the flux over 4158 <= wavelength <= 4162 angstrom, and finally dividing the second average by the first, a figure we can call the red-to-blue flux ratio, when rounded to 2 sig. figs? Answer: 0.99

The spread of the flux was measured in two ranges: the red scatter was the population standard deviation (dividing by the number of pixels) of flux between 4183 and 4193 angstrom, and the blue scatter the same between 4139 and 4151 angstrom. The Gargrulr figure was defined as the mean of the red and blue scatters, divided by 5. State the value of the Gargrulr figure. 0.011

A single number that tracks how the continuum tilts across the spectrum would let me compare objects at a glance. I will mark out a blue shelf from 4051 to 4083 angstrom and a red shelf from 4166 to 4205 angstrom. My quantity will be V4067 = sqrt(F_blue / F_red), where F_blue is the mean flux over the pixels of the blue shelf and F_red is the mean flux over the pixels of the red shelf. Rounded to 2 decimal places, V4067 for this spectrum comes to 1.00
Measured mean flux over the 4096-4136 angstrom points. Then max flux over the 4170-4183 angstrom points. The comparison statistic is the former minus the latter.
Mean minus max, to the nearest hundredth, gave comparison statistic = -0.41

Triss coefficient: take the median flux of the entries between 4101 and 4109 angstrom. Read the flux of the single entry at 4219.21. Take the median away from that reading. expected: 0.69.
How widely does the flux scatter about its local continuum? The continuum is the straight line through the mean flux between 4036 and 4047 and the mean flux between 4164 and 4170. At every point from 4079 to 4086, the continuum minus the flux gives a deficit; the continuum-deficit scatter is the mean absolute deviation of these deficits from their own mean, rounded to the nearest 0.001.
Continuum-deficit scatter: 0.039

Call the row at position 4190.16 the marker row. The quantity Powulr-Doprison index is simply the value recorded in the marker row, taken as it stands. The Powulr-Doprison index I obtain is 3.487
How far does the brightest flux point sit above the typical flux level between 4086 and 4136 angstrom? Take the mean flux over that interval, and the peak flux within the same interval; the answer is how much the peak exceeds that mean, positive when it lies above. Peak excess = 0.36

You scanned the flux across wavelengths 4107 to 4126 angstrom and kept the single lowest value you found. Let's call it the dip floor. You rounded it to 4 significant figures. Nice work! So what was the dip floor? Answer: 2.958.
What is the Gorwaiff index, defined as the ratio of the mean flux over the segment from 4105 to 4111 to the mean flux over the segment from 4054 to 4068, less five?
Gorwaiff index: -4.14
